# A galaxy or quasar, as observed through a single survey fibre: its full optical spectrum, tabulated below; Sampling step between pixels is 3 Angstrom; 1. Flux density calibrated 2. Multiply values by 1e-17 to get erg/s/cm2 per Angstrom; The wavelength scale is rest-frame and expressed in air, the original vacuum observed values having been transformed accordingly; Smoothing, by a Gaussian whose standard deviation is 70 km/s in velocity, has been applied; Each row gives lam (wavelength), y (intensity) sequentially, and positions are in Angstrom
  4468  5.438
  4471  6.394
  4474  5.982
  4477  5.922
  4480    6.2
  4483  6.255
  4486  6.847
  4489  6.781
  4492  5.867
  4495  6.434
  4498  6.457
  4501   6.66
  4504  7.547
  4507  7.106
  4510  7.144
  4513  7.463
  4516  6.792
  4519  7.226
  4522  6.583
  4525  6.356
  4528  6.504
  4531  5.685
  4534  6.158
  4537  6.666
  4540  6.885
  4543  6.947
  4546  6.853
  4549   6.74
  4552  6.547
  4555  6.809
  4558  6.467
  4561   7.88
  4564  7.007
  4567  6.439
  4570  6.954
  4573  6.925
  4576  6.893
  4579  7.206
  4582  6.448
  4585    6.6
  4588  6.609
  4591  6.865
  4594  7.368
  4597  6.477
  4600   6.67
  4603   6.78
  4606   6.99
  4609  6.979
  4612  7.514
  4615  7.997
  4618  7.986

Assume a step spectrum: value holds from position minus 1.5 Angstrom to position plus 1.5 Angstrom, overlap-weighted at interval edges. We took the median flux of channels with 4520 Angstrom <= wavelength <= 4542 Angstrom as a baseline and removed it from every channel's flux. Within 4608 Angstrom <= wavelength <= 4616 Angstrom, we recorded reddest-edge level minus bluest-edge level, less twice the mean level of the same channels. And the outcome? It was -0.97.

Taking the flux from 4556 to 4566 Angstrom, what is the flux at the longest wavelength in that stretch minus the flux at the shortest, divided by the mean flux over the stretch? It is 0.08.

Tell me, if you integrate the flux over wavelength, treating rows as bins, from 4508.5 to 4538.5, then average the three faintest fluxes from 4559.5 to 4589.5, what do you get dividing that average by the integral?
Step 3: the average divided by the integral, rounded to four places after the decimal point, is 0.0325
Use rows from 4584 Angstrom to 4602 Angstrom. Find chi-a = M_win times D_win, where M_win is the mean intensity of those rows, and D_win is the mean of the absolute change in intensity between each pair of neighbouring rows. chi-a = 2.51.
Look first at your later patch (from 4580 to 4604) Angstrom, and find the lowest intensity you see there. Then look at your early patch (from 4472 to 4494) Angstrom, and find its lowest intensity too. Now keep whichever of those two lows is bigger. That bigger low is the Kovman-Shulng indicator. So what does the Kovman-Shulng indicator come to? 6.45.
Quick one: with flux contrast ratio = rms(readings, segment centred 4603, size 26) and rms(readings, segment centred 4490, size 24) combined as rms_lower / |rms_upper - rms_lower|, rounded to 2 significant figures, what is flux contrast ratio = 10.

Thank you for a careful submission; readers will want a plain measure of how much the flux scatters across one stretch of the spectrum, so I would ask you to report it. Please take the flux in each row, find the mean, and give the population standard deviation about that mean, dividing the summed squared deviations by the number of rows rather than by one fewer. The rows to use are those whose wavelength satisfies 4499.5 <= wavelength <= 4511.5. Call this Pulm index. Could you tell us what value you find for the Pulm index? 0.31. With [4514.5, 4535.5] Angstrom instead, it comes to 0.45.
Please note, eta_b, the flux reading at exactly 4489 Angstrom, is 6.781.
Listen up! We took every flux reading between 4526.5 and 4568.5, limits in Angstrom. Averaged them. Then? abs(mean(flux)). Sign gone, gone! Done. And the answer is 6.7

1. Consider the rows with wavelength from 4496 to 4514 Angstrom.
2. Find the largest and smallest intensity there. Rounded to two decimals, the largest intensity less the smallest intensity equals 1.09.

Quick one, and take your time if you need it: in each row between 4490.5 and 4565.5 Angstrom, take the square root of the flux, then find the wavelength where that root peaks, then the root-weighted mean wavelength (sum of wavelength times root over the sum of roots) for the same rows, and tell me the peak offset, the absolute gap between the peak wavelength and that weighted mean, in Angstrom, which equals 32.9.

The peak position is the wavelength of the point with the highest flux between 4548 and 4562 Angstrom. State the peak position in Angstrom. 4561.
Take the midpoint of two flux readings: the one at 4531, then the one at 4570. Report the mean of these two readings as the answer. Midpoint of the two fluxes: 6.3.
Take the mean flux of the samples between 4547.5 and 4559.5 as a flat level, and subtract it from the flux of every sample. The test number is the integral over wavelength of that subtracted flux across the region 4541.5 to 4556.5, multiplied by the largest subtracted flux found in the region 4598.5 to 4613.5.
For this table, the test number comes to 1.8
